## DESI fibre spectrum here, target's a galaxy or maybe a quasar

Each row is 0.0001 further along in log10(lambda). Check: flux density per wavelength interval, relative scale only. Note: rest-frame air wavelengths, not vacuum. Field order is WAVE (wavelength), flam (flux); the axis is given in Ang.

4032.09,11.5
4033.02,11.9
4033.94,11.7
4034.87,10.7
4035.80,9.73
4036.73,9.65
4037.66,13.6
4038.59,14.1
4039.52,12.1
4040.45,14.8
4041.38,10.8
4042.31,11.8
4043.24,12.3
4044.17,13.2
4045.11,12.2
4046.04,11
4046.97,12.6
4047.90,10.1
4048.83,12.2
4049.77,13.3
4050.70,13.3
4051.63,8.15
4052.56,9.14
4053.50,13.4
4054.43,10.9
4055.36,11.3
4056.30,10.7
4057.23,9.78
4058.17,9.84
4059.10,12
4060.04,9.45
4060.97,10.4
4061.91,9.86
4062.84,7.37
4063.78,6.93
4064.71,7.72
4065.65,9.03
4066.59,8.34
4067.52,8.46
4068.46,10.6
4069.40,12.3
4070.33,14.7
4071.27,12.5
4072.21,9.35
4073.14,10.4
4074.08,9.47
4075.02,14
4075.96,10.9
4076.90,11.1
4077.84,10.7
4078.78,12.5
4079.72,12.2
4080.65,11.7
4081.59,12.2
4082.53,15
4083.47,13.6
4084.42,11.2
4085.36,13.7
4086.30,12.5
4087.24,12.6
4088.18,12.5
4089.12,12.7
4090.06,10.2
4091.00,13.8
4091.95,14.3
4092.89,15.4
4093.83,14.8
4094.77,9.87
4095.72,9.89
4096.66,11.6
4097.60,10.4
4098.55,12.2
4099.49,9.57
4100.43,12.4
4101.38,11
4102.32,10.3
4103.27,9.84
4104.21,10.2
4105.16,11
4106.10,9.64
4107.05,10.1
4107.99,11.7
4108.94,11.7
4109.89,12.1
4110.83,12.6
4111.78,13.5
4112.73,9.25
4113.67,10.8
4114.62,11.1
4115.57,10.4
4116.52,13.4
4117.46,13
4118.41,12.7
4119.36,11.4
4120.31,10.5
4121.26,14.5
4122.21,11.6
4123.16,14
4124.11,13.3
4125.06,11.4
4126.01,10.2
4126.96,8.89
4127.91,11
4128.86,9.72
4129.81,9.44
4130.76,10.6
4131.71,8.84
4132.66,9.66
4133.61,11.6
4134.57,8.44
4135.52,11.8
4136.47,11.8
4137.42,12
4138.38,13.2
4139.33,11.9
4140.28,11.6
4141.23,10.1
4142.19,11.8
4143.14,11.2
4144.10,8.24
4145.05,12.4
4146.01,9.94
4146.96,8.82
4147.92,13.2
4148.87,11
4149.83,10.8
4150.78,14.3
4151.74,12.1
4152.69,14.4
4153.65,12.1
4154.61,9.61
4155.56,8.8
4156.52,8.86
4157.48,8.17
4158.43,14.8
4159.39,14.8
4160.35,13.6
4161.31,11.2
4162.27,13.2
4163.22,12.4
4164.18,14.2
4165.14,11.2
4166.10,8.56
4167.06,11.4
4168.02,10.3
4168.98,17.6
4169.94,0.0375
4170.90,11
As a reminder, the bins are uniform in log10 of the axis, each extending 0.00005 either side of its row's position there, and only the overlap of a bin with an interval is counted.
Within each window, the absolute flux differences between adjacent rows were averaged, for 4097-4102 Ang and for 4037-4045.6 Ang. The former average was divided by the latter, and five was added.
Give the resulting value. 6.4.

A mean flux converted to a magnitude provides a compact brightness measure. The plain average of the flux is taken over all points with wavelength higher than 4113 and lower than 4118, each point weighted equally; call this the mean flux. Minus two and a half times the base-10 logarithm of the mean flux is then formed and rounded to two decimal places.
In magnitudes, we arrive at -2.67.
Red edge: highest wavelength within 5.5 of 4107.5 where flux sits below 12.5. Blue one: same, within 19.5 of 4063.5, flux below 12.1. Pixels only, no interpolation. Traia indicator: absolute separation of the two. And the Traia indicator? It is 32.1 Ang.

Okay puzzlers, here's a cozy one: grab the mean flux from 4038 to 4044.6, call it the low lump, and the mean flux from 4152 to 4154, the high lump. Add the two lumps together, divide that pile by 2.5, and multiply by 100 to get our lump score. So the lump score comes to 1039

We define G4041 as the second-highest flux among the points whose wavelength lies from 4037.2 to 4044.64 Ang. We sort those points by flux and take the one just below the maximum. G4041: 14.1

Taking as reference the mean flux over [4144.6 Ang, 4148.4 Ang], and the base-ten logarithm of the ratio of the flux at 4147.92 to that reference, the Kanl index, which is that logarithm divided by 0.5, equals 0.15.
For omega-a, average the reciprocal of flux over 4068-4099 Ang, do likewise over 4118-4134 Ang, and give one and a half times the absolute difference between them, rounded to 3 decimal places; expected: 0.012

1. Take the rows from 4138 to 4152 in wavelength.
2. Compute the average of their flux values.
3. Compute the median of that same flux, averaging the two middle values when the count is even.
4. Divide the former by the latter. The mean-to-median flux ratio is 0.98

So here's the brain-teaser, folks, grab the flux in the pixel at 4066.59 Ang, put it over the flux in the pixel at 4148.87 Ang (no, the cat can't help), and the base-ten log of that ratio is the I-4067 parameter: -0.12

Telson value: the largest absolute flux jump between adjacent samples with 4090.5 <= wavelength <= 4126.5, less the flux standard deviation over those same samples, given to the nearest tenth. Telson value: 3.3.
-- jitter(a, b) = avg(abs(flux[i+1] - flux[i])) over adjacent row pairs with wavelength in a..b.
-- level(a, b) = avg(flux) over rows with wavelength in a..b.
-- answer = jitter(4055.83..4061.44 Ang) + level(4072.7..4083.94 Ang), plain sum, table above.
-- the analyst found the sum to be 13.3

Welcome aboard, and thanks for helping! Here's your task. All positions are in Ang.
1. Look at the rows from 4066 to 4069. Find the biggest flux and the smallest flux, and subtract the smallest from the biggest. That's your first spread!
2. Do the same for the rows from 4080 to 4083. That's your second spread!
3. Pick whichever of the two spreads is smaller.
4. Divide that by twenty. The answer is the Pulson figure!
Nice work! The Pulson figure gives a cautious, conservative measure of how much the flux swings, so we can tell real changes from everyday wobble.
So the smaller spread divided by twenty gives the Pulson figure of 0.11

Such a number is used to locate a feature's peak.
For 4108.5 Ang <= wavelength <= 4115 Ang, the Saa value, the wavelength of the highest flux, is 4111.78 Ang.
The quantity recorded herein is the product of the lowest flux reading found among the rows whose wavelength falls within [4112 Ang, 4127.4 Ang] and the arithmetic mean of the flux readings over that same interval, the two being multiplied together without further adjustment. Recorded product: 104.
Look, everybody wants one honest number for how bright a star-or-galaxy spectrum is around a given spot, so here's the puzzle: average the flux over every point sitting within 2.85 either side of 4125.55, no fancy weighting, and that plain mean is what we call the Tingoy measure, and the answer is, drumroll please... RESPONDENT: 11.5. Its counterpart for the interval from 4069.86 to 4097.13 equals 12.3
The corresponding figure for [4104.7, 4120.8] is 11.5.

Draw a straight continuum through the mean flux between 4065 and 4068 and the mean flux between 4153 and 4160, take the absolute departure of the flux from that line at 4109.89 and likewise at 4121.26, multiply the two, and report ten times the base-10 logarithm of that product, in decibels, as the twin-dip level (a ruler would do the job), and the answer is 10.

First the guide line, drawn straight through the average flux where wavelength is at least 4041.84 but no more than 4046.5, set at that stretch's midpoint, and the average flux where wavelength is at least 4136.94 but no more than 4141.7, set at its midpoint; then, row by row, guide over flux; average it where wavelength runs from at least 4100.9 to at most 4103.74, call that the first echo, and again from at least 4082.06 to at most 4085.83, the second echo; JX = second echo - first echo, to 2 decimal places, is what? -0.24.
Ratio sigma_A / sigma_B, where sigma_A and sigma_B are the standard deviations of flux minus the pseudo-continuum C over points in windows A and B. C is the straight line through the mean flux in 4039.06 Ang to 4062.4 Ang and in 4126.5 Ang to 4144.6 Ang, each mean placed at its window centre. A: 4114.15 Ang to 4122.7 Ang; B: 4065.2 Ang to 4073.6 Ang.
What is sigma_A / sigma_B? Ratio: 0.65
